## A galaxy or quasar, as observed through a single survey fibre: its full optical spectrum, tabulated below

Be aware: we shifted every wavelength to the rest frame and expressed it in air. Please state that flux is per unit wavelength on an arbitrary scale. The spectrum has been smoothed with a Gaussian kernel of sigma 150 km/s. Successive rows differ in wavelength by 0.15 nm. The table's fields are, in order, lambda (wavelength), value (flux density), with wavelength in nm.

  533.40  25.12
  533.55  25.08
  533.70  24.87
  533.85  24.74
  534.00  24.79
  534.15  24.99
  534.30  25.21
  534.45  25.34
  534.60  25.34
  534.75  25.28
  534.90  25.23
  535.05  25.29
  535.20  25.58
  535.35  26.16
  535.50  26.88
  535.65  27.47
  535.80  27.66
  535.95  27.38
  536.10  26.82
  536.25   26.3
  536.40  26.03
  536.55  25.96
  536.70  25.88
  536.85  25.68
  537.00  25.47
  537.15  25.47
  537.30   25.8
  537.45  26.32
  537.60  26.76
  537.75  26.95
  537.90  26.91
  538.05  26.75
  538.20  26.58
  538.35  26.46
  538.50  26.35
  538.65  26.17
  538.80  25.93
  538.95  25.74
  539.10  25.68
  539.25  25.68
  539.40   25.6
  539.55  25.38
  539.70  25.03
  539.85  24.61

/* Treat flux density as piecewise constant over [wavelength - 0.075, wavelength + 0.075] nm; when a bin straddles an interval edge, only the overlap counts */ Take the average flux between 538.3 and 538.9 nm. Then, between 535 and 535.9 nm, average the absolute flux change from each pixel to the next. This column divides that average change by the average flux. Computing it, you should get 0.018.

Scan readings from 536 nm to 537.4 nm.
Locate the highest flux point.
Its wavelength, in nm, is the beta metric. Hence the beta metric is 536.10 nm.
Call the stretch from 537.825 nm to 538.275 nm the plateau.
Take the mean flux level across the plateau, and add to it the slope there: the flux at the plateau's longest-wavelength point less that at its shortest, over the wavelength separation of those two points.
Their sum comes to 25.6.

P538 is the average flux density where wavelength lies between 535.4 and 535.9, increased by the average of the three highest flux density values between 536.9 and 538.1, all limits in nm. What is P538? 54.2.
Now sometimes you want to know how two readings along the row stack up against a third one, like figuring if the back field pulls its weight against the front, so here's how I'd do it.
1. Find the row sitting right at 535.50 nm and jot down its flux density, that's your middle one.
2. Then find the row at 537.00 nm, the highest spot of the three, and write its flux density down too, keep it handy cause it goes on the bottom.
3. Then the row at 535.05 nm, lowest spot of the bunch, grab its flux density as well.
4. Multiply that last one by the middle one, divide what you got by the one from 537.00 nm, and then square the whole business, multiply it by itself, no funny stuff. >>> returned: 712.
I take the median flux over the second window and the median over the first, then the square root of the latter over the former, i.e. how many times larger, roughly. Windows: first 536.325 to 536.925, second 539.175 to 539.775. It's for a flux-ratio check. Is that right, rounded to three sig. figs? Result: 1.01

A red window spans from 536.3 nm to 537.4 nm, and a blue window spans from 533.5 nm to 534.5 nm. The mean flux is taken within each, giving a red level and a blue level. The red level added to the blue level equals 50.8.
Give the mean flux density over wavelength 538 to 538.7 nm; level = 26.5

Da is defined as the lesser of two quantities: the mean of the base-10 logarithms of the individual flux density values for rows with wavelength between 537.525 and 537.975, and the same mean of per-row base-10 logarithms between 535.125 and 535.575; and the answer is 1.42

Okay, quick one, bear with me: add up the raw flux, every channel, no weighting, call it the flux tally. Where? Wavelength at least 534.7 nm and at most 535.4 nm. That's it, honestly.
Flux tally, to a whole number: 128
